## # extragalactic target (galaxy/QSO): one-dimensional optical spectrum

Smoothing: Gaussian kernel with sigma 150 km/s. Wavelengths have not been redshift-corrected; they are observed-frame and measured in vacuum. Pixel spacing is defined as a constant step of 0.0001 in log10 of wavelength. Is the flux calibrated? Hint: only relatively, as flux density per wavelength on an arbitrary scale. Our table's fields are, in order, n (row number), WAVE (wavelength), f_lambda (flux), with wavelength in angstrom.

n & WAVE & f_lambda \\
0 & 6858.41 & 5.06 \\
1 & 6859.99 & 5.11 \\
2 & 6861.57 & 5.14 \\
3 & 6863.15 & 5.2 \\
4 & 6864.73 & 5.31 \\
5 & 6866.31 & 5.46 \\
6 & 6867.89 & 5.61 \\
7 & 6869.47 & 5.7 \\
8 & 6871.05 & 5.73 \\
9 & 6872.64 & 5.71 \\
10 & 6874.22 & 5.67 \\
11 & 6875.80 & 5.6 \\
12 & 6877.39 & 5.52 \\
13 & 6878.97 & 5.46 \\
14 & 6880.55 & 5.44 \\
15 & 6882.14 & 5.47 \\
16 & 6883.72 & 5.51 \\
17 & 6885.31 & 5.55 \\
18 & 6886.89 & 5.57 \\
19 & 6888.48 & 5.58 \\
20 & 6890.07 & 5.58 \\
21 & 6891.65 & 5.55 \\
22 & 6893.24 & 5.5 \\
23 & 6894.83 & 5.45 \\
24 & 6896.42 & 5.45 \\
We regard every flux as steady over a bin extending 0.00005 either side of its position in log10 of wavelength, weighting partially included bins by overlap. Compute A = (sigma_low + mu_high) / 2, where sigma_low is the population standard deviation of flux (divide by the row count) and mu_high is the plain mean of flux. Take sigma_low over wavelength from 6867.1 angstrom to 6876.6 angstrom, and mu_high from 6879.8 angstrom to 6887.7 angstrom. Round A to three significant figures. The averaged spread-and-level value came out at 2.78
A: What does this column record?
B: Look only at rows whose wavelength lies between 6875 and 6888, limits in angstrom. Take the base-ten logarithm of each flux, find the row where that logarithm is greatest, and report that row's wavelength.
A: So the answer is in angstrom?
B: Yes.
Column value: 6875.80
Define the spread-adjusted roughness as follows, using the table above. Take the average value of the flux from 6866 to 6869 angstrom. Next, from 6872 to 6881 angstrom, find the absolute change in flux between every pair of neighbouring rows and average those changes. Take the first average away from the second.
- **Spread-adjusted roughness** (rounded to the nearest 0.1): -5.5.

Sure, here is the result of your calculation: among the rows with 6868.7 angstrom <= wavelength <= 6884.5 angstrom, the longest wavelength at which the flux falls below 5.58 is 6883.72 angstrom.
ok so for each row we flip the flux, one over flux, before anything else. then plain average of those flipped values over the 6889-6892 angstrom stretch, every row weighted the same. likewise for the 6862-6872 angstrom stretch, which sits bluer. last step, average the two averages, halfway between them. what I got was 0.181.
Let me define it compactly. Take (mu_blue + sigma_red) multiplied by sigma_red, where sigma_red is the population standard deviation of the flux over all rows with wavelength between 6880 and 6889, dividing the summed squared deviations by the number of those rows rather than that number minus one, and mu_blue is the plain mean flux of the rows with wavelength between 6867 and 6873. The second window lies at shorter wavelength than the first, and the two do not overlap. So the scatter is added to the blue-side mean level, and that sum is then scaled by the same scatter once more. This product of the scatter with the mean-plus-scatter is 0.30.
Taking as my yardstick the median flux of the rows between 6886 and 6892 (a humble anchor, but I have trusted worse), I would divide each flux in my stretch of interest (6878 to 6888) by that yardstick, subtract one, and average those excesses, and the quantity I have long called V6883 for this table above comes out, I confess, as -0.013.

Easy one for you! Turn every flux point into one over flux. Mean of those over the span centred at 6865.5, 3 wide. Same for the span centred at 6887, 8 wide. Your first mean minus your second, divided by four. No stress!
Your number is 0.0015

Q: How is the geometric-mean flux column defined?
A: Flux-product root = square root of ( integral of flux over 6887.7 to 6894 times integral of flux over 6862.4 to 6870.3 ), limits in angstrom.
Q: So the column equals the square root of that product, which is 39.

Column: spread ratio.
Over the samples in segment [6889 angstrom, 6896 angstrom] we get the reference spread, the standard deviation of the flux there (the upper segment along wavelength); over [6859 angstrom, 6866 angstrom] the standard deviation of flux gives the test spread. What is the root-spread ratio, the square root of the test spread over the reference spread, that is 1.24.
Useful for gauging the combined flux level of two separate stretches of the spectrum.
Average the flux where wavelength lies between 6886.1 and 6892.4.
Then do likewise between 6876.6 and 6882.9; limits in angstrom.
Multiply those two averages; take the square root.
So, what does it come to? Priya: 5.52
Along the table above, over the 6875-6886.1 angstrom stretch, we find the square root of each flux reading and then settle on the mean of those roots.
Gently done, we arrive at 2.35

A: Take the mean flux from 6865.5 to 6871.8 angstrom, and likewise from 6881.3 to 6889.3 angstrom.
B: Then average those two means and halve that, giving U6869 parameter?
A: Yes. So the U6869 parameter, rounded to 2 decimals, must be 2.79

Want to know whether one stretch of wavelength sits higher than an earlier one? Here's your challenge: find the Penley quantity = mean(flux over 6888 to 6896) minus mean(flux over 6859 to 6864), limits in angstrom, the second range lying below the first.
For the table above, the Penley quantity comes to 0.4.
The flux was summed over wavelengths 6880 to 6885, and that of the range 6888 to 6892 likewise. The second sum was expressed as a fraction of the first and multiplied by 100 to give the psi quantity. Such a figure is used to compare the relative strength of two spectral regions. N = 102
